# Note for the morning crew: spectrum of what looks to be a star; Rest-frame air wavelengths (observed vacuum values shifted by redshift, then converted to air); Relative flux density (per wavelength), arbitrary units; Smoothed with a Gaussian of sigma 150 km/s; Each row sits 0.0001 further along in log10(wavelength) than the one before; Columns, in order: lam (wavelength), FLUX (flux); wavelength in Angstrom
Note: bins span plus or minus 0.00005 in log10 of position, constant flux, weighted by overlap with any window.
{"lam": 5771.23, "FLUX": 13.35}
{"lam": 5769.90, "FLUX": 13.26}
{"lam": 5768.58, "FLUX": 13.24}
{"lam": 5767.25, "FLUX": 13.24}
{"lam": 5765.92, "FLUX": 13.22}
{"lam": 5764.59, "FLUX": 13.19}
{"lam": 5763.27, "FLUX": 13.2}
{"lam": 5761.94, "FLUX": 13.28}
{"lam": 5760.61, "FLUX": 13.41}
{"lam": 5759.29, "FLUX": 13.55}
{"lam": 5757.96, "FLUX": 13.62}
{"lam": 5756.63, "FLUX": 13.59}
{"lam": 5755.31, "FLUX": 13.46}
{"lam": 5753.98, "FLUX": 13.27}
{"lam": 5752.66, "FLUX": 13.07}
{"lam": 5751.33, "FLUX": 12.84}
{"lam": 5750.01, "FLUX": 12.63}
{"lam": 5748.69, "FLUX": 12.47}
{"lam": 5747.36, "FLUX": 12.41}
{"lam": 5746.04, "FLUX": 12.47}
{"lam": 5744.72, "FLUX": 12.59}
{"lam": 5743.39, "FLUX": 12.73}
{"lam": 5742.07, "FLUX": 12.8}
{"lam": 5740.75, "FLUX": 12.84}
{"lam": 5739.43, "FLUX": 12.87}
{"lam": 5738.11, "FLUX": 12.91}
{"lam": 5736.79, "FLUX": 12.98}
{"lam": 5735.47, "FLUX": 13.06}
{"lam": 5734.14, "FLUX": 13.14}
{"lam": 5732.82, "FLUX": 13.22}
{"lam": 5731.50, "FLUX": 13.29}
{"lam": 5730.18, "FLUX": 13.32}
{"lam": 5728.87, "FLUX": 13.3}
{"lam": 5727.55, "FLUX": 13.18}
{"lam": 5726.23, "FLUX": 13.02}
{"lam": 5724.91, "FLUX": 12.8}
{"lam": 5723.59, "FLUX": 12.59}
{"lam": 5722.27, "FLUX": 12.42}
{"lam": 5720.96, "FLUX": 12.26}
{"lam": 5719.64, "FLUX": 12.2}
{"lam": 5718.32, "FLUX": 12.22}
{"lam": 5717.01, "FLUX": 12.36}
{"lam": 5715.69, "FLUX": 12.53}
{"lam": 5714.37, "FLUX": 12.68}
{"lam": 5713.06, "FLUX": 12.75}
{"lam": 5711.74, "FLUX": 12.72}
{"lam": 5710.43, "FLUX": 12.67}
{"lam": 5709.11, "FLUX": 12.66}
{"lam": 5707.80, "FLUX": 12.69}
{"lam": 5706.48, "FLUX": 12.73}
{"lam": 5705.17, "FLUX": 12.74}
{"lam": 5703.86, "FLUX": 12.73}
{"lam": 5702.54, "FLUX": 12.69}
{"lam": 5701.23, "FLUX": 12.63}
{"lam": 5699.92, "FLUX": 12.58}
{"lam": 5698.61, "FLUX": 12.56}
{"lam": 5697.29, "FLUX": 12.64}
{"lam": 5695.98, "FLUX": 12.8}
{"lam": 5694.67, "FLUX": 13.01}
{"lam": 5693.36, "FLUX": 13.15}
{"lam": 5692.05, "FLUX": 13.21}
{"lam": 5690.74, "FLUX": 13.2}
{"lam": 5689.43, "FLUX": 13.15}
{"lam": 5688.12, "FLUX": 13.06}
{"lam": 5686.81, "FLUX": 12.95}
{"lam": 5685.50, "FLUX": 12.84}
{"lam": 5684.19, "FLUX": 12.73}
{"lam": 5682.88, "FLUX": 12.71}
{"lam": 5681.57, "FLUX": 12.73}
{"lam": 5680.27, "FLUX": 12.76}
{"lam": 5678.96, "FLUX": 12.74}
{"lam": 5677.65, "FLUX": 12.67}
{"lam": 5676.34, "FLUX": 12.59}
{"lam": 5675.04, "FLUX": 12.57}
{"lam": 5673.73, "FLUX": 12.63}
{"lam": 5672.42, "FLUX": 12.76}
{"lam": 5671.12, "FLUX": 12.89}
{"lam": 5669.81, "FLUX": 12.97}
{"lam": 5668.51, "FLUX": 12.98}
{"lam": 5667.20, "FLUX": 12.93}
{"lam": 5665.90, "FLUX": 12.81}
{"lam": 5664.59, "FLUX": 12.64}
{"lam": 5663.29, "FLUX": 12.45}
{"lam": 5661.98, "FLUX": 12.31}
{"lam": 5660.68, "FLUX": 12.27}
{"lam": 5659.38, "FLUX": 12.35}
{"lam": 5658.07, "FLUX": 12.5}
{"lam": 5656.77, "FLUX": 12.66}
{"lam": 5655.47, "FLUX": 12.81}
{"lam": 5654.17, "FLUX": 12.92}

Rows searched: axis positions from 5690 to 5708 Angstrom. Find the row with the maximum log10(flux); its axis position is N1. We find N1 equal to 5692.05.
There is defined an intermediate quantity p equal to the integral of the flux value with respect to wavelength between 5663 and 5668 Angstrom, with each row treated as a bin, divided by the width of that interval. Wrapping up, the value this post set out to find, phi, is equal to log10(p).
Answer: 1.10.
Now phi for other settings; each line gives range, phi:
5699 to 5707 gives 1.10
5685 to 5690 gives 1.11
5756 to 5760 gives 1.13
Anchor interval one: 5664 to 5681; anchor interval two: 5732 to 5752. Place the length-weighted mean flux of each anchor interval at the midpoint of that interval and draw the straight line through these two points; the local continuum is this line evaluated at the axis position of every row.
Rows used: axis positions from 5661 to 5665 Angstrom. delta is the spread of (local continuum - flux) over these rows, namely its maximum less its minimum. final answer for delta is 0.33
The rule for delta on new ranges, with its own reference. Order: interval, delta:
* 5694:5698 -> 0.37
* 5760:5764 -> 0.21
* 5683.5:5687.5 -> 0.22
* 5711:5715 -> 0.07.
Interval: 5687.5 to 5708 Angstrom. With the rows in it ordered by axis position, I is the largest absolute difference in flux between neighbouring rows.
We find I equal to 0.21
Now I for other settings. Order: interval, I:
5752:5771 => 0.20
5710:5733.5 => 0.22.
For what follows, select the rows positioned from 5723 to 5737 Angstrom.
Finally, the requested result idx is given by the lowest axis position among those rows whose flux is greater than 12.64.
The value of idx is 5724.91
